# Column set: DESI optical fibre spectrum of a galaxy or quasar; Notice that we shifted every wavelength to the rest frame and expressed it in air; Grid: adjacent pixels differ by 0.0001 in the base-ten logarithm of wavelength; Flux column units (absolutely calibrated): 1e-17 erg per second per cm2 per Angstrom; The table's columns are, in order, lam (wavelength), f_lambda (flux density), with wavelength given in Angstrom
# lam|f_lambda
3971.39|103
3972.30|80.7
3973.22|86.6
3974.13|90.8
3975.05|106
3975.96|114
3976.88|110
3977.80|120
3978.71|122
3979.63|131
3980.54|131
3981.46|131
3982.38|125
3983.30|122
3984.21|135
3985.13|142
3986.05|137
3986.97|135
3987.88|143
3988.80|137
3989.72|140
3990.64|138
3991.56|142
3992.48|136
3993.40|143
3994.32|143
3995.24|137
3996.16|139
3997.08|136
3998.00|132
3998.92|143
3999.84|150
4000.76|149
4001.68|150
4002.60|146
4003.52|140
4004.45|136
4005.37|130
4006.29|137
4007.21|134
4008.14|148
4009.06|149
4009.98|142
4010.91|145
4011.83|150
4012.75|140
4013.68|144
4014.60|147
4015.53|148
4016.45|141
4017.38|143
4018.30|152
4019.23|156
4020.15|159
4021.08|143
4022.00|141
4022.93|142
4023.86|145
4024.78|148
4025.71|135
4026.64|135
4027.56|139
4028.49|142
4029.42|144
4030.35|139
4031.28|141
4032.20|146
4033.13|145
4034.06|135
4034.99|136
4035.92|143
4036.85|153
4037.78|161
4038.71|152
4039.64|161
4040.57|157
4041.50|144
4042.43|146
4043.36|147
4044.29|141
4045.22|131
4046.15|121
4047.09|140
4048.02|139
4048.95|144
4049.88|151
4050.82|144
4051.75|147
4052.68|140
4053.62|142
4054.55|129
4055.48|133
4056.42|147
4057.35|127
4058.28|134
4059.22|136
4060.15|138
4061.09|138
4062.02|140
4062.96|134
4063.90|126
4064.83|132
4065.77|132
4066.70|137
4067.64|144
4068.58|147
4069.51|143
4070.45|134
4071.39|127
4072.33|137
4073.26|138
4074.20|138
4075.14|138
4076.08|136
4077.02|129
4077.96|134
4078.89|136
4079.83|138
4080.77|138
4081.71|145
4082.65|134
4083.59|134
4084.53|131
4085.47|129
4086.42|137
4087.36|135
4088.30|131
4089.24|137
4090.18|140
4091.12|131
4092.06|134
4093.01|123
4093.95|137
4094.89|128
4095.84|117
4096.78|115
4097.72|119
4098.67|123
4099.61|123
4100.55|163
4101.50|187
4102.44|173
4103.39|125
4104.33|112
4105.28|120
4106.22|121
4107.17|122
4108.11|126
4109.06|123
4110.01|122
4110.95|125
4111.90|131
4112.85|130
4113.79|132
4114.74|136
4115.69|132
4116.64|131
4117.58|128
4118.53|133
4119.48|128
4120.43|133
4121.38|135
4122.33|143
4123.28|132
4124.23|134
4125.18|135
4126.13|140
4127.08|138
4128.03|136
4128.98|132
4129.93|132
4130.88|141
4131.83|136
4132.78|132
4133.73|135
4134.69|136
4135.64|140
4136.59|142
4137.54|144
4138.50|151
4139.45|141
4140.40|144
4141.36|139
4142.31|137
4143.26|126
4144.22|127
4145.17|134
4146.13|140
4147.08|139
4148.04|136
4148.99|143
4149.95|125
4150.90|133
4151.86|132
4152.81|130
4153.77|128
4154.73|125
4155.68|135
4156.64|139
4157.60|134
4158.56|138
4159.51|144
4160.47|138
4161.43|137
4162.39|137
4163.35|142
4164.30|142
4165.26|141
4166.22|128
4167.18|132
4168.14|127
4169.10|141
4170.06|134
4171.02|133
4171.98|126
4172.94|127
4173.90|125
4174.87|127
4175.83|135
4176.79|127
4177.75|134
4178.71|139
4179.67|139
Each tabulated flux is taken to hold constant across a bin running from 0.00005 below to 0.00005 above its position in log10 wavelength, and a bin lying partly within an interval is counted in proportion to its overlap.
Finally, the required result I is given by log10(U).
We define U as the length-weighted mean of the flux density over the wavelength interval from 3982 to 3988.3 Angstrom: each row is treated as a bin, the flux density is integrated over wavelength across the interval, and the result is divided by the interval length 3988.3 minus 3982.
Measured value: 2.13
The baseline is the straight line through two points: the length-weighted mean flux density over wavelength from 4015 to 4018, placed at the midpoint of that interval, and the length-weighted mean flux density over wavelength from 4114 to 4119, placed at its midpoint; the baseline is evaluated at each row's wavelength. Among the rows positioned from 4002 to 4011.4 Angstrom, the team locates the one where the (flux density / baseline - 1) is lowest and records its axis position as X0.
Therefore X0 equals 4005.37 Angstrom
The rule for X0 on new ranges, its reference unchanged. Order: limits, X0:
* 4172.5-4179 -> 4173.90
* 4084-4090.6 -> 4085.47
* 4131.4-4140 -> 4132.78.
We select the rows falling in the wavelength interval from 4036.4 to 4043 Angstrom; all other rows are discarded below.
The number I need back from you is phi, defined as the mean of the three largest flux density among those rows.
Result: 160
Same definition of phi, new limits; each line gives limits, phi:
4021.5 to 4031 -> 146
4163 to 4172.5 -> 142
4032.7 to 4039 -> 155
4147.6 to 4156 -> 138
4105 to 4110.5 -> 124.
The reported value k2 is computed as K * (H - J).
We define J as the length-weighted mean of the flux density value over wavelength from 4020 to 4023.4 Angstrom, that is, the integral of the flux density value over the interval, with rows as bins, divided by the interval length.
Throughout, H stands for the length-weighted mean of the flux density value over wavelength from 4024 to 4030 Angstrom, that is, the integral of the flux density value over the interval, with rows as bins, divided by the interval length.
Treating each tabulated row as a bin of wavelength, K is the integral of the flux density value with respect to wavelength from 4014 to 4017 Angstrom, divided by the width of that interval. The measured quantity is -595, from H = 141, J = 145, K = 145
